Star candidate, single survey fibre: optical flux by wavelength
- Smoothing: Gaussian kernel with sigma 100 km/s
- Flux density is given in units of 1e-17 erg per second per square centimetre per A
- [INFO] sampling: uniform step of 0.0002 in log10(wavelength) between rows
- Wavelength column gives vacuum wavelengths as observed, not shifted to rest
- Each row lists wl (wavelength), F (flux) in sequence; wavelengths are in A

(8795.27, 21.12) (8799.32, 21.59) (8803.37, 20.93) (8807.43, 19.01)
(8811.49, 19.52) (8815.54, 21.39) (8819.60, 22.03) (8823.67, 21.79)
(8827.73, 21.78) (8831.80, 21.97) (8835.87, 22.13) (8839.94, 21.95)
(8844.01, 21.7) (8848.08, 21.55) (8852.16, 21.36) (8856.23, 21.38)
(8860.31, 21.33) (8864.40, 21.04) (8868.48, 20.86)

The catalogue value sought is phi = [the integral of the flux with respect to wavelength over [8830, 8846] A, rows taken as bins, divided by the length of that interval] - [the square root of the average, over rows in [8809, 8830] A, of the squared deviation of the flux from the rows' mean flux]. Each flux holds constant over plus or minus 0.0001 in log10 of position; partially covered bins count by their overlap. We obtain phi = 21.02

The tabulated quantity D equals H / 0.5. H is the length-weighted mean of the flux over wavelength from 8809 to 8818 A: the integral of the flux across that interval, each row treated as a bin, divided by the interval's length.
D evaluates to 40.9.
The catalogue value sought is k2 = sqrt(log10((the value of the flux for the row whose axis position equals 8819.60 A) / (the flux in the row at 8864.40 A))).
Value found 0.14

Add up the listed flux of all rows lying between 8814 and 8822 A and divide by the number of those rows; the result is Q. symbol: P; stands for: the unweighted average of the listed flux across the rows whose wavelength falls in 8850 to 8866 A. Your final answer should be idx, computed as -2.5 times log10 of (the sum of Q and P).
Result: -4.083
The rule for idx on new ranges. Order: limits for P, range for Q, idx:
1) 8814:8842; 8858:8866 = -4.085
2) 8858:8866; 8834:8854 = -4.082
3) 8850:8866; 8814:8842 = -4.087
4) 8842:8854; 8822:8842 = -4.095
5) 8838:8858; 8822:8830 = -4.093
